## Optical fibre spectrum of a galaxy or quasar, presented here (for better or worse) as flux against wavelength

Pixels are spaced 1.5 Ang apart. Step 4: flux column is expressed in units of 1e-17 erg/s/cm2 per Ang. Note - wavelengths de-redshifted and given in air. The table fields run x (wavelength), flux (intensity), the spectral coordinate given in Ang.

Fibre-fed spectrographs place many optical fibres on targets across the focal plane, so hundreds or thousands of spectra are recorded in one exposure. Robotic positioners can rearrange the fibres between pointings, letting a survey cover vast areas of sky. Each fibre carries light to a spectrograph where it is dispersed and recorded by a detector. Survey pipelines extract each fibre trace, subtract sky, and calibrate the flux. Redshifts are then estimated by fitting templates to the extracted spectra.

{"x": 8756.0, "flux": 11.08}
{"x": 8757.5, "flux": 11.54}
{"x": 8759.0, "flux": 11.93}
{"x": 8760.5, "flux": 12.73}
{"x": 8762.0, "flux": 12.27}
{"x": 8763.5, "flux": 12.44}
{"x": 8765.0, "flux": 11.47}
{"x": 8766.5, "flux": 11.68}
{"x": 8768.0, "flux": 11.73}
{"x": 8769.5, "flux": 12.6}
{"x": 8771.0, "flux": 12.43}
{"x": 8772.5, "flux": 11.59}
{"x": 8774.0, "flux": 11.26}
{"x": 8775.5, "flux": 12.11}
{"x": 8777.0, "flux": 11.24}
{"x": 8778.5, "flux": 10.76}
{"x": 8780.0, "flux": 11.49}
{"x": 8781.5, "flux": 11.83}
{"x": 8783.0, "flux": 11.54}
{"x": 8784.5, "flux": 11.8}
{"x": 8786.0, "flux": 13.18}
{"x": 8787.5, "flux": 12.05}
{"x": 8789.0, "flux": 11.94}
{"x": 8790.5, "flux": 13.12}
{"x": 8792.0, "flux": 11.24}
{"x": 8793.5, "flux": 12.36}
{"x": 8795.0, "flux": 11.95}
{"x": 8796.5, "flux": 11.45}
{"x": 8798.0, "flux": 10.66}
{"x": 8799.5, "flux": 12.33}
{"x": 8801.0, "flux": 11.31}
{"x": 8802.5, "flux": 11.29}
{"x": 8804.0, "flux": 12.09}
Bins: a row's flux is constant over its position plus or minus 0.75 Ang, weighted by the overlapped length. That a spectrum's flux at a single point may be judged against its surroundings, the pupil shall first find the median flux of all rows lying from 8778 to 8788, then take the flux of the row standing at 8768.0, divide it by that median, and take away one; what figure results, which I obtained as -0.01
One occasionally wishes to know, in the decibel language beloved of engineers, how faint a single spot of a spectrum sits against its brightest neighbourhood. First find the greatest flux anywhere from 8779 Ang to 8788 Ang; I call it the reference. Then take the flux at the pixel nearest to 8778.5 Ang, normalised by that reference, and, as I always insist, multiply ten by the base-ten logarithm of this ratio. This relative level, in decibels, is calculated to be -0.9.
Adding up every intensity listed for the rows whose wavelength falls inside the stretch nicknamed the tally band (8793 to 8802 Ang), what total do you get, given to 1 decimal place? 70.1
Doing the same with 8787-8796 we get 72.7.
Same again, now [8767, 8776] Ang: 71.7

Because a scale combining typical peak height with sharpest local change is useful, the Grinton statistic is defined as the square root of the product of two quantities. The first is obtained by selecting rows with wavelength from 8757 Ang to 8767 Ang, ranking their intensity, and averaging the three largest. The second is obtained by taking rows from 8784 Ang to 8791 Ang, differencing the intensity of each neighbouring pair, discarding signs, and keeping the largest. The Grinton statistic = 4.1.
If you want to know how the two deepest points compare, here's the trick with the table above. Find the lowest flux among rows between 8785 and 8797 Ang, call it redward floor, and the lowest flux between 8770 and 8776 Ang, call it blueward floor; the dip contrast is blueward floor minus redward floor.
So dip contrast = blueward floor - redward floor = 0.0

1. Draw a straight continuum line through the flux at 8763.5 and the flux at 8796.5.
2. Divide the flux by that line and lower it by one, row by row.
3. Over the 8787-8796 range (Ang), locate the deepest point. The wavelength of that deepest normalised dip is 8792.0 Ang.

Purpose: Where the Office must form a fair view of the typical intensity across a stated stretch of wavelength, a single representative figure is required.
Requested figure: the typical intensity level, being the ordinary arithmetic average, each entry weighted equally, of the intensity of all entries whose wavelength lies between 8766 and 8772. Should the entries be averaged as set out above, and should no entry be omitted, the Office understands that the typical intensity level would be 12.1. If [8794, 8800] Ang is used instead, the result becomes 11.6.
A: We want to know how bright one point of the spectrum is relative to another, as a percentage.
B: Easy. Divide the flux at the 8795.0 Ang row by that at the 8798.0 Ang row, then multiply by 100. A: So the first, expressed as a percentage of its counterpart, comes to 112.1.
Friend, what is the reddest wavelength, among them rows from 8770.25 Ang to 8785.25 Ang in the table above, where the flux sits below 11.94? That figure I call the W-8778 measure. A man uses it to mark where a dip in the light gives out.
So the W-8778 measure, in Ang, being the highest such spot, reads 8784.5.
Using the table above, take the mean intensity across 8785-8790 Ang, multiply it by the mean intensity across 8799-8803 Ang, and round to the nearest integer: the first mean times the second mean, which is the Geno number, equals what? 144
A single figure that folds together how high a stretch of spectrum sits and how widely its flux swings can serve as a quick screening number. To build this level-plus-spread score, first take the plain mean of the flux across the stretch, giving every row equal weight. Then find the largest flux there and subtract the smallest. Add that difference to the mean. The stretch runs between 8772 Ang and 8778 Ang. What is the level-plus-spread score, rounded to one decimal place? 12.4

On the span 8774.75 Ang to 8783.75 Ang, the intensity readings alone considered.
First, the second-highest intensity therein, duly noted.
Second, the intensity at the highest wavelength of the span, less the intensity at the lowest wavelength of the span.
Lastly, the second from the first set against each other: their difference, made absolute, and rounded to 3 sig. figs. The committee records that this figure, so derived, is 12.4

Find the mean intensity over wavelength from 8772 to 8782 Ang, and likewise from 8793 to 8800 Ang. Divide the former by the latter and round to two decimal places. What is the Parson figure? 0.98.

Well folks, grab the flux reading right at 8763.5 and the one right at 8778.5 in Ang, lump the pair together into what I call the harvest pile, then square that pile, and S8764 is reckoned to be 538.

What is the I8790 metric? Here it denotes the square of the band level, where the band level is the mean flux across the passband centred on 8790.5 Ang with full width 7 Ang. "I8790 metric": 147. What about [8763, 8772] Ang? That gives 145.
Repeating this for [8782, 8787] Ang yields 148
